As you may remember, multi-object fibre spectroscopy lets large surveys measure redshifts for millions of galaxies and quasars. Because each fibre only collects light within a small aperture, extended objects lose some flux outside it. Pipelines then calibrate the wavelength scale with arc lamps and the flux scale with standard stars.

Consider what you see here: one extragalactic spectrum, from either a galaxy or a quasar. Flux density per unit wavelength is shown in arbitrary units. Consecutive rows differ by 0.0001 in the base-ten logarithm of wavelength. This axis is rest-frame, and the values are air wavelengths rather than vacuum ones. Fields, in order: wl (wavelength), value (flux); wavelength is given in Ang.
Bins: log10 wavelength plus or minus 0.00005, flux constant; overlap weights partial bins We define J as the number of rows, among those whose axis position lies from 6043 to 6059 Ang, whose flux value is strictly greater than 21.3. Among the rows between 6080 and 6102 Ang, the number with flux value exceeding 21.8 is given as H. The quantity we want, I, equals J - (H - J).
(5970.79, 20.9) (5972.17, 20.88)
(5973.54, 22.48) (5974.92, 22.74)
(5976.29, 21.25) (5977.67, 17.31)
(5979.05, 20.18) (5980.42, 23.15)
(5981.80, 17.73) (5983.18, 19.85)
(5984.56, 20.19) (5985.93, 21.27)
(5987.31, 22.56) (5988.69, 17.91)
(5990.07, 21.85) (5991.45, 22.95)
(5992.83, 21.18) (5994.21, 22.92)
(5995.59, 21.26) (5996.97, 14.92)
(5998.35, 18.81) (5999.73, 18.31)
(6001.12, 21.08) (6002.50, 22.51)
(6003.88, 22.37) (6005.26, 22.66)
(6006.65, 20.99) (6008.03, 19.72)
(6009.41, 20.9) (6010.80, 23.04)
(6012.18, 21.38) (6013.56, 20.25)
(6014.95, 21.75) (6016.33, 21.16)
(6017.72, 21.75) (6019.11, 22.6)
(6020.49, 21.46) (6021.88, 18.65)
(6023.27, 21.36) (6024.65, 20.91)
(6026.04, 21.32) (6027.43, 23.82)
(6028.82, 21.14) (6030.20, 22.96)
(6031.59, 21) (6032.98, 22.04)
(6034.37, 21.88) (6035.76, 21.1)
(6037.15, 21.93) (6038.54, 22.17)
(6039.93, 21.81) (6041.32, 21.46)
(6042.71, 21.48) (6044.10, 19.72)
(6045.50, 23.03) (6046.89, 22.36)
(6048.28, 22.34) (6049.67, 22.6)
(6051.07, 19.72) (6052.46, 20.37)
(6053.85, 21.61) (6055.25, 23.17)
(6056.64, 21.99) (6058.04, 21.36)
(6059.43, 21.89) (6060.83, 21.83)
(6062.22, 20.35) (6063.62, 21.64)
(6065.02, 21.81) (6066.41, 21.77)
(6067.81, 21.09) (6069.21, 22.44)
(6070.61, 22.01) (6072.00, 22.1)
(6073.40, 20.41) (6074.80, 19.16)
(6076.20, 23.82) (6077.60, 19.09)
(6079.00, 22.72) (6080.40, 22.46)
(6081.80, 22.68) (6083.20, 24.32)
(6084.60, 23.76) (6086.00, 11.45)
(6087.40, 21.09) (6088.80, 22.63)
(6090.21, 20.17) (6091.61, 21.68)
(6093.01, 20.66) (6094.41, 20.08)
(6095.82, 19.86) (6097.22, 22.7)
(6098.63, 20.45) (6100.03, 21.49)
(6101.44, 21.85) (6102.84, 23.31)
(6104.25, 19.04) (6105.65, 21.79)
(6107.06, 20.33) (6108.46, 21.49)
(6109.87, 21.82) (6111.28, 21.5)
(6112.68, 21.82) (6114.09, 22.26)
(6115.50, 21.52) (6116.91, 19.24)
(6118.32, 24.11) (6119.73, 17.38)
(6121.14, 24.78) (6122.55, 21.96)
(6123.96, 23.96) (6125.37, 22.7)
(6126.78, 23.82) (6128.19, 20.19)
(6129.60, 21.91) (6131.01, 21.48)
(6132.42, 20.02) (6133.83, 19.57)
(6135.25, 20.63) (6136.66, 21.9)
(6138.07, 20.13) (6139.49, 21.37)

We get 9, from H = 7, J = 8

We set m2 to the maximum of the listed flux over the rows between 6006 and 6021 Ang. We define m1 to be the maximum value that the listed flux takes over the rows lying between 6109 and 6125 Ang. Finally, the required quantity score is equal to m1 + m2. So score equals 47.8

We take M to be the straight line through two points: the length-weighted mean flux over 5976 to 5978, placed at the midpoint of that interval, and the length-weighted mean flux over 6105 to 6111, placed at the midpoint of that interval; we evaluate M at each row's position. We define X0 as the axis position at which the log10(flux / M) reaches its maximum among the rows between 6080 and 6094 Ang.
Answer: 6083.20 Ang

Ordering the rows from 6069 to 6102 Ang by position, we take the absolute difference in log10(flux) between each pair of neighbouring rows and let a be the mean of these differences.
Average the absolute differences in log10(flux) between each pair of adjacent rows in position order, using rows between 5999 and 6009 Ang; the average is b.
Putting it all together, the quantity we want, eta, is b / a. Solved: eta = 0.48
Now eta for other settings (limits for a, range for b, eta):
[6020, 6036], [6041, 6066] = 0.66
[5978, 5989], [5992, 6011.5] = 0.79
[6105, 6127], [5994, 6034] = 0.80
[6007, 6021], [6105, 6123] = 2.04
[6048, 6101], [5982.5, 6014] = 1.00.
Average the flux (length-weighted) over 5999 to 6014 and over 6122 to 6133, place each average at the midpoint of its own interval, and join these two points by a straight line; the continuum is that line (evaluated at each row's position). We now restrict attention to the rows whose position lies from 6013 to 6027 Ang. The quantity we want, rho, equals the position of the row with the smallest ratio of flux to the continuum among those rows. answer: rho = 6021.88 Ang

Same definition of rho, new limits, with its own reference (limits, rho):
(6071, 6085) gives 6077.60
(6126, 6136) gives 6133.83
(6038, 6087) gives 6086.00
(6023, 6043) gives 6024.65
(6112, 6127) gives 6119.73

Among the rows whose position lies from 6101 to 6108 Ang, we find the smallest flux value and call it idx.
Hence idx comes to 19.04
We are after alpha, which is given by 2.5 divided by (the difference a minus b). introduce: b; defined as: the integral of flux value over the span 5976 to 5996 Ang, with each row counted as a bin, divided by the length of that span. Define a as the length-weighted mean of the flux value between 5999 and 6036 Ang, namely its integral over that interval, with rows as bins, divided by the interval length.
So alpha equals 4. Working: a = 21.4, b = 20.8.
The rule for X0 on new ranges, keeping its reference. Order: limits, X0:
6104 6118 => 6114.09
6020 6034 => 6027.43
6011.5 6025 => 6019.11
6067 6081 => 6076.20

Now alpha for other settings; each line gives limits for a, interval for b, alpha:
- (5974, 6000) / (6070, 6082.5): -2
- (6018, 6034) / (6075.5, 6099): 6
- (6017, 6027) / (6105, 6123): -8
